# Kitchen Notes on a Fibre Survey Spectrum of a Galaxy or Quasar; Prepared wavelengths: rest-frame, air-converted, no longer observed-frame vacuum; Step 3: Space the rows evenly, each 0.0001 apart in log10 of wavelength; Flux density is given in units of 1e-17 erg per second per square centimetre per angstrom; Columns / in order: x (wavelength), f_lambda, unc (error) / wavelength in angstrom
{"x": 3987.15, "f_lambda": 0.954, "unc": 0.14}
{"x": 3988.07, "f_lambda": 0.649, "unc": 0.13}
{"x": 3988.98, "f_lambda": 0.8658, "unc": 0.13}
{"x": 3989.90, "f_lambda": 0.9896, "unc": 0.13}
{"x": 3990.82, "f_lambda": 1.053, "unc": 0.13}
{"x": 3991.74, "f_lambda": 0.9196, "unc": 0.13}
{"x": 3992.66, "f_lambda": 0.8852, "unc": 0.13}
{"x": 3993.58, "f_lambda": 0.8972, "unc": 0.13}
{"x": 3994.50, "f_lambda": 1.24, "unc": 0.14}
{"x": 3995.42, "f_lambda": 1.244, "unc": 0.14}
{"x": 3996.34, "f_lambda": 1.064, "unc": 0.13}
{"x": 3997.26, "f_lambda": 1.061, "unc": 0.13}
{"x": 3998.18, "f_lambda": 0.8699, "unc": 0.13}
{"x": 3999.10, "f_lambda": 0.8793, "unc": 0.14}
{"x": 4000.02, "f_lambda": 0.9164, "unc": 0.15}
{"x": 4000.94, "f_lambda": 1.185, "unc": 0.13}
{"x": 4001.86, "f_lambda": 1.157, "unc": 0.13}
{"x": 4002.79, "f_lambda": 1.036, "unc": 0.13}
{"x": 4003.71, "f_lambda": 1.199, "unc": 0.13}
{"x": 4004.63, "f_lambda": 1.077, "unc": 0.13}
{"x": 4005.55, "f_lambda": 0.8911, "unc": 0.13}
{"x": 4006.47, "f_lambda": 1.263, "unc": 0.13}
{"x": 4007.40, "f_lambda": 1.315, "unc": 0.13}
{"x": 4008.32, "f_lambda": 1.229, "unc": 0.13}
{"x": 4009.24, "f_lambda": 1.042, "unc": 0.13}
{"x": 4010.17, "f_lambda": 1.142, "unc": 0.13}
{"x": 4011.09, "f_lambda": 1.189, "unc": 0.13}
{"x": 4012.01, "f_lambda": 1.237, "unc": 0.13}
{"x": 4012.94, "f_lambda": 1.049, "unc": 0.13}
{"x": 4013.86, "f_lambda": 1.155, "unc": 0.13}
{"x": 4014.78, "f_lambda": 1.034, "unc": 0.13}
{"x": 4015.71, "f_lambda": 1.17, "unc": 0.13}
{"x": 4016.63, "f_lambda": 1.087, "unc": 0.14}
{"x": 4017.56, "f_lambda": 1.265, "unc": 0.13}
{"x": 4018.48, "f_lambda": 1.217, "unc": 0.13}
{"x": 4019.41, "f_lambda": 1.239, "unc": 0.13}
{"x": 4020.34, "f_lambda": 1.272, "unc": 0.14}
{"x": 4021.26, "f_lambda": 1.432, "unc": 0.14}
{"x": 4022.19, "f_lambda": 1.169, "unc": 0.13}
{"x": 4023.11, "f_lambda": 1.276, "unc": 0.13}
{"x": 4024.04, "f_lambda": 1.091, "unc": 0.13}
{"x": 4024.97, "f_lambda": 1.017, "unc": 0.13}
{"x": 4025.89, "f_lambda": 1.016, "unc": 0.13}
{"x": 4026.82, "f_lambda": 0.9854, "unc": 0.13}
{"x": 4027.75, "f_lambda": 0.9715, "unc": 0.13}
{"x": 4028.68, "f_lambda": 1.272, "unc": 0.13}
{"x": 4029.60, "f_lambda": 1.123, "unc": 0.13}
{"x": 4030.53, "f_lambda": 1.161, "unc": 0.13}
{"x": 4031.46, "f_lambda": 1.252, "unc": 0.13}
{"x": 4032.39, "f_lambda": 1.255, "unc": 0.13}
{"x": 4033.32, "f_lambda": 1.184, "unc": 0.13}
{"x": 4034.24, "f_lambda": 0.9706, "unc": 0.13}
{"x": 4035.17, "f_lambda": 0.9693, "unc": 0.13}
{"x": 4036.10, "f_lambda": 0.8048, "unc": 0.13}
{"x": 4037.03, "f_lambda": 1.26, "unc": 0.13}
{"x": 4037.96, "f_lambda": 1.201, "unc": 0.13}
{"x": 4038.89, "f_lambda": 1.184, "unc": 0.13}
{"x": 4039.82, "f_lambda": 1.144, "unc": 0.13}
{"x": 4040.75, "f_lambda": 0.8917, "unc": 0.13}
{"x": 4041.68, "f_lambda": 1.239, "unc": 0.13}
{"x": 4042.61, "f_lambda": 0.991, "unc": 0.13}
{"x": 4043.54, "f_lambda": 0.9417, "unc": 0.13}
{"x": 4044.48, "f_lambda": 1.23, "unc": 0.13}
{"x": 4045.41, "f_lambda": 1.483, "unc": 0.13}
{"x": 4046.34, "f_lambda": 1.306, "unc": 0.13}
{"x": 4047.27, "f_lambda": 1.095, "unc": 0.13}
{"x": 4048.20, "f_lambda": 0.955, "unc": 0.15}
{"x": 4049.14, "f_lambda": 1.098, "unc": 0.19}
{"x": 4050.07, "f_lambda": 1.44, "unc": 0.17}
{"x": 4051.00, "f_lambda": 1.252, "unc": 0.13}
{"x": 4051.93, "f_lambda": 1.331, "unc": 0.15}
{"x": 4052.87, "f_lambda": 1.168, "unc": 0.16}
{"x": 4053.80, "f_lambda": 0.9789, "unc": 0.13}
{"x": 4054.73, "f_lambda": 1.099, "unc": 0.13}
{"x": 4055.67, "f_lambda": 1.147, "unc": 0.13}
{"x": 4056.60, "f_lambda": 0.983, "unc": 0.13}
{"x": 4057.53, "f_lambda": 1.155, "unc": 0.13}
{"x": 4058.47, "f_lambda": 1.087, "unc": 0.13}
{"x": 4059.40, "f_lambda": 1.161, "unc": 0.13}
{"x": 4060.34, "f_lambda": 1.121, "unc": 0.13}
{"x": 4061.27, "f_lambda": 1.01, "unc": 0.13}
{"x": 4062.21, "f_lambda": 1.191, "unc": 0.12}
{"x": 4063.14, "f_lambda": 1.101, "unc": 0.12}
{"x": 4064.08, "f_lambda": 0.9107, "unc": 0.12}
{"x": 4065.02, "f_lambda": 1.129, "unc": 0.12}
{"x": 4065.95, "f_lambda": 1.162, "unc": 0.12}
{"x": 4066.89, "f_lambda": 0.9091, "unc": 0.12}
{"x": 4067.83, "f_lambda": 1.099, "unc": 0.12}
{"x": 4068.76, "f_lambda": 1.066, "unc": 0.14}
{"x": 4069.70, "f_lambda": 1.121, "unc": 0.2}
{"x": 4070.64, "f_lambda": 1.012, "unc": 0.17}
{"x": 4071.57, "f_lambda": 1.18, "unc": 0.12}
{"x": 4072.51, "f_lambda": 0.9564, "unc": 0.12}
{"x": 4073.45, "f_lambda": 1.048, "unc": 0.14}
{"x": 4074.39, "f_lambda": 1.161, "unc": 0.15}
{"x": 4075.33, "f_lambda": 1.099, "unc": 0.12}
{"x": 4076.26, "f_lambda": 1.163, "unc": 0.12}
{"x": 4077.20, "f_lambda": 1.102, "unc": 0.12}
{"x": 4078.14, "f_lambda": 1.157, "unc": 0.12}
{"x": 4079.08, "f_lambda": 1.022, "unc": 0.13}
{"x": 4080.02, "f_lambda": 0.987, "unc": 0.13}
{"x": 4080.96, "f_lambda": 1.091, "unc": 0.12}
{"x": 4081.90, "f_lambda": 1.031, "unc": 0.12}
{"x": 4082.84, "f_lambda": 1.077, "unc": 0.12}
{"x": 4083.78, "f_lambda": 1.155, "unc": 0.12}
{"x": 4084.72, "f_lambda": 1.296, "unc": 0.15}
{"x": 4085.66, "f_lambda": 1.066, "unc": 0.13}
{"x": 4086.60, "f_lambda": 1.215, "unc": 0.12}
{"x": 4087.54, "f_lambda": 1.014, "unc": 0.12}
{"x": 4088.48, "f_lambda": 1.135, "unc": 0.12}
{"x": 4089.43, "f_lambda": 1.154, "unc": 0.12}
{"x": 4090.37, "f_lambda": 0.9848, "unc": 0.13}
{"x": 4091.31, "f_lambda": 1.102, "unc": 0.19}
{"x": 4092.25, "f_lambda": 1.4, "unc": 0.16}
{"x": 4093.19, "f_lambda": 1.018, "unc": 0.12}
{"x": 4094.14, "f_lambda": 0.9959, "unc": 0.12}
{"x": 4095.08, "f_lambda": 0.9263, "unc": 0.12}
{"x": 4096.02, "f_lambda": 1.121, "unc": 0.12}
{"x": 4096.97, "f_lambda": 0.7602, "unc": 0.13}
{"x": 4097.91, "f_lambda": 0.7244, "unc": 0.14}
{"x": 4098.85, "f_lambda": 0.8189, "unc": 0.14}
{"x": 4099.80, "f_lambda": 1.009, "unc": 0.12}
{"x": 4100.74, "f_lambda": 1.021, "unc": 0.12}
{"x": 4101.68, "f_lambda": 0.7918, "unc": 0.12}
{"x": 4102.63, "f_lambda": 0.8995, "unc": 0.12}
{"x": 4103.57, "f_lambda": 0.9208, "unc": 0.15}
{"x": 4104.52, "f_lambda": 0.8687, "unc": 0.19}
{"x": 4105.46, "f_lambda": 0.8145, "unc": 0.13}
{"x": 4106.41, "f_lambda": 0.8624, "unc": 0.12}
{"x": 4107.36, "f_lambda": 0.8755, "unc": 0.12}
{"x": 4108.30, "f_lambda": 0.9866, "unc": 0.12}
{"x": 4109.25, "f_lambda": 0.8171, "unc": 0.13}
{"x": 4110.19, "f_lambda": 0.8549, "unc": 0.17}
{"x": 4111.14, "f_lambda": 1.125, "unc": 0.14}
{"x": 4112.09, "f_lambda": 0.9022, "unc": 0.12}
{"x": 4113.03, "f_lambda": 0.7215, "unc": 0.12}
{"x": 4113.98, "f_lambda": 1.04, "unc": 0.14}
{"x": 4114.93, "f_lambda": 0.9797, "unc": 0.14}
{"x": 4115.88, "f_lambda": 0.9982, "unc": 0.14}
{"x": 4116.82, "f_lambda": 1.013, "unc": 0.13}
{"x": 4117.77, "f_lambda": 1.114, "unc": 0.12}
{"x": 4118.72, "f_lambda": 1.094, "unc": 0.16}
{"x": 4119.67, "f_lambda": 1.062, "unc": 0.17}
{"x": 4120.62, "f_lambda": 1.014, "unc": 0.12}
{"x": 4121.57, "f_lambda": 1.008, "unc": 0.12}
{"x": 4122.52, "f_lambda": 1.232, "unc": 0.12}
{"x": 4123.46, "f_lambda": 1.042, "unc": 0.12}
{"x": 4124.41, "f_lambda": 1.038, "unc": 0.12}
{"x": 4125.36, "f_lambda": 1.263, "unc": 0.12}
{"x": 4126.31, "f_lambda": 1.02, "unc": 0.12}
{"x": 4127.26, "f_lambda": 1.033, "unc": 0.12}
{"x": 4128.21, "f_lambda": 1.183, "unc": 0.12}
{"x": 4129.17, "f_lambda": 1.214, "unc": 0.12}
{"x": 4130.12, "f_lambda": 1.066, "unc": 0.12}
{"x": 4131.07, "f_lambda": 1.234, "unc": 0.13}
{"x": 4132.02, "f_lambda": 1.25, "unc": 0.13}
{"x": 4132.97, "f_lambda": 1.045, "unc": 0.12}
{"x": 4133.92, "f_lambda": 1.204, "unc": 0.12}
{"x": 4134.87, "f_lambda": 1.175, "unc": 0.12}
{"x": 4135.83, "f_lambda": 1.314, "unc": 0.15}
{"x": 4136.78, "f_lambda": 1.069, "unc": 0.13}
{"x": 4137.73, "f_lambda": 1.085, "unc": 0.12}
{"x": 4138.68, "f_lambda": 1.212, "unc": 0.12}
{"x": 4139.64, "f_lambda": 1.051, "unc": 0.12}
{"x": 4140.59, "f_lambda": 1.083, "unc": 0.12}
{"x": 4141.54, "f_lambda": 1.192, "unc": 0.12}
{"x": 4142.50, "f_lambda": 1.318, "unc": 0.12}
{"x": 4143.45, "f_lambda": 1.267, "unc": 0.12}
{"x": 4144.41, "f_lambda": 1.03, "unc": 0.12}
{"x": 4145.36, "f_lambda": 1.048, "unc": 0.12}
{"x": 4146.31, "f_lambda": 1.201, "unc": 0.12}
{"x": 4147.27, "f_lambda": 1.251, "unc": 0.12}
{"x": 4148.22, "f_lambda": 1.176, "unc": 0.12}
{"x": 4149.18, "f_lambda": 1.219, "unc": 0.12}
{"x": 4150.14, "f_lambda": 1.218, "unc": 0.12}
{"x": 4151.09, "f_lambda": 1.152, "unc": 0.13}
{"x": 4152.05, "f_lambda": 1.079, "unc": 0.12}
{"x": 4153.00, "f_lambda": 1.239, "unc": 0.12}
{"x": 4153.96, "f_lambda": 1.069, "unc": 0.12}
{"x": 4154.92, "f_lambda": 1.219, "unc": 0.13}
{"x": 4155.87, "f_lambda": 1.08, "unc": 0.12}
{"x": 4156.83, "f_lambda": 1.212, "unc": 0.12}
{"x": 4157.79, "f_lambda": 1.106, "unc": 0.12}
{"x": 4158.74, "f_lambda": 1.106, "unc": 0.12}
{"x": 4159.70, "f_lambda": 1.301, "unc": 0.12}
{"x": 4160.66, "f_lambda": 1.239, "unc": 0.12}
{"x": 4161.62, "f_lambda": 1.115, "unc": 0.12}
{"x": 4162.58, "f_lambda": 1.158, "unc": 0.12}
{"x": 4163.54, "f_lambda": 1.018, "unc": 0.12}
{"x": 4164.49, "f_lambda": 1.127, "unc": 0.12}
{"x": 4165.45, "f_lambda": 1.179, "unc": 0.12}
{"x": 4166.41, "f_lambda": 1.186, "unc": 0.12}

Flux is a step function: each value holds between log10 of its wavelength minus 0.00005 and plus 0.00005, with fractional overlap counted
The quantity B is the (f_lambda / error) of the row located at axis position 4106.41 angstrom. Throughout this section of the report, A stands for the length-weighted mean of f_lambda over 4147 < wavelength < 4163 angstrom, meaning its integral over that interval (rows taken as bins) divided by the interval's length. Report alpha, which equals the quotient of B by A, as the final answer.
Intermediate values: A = 1.17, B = 7.2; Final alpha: 6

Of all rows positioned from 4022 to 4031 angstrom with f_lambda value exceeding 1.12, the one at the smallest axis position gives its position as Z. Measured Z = 4022.19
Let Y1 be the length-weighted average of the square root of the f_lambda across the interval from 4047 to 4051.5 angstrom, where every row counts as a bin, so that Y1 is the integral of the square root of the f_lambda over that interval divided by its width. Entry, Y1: 1.08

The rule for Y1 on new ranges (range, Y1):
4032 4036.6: 1.02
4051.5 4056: 1.07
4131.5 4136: 1.09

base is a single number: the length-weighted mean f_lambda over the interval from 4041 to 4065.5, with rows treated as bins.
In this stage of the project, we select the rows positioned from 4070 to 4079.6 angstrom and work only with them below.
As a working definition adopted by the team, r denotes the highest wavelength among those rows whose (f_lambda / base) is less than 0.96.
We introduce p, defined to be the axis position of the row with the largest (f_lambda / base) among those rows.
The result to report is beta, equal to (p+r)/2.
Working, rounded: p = 4071.57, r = 4079.08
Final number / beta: 4075.3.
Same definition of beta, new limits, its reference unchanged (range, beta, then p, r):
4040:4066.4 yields 4054.7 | 4045.41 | 4064.08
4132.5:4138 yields 4136.8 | 4135.83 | 4137.73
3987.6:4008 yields 4006.5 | 4007.40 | 4005.55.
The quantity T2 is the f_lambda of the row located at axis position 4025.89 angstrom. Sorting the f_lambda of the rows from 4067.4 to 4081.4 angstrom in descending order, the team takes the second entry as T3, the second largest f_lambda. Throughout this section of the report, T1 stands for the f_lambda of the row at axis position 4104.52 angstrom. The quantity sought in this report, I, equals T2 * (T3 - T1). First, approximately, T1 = 0.8687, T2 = 1.016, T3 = 1.163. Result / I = 0.30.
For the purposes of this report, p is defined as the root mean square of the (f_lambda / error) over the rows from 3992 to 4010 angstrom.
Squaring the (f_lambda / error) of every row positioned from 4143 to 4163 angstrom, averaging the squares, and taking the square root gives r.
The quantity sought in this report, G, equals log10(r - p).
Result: 0.2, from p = 8.22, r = 9.67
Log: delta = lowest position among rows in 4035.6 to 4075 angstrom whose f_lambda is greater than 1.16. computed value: 4037.03 angstrom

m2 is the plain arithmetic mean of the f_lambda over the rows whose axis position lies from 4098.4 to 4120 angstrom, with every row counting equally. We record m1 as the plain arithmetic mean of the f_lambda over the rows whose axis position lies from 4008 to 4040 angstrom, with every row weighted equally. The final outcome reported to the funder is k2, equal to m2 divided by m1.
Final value 0.82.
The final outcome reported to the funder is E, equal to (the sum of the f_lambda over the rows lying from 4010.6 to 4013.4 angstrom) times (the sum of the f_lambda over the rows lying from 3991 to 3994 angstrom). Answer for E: 9.4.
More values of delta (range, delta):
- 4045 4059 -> 4045.41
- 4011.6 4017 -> 4012.01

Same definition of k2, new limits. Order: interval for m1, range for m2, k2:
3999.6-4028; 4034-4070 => 0.98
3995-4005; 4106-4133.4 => 0.98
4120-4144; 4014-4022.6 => 1.06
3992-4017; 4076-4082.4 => 0.99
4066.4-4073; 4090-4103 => 0.92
